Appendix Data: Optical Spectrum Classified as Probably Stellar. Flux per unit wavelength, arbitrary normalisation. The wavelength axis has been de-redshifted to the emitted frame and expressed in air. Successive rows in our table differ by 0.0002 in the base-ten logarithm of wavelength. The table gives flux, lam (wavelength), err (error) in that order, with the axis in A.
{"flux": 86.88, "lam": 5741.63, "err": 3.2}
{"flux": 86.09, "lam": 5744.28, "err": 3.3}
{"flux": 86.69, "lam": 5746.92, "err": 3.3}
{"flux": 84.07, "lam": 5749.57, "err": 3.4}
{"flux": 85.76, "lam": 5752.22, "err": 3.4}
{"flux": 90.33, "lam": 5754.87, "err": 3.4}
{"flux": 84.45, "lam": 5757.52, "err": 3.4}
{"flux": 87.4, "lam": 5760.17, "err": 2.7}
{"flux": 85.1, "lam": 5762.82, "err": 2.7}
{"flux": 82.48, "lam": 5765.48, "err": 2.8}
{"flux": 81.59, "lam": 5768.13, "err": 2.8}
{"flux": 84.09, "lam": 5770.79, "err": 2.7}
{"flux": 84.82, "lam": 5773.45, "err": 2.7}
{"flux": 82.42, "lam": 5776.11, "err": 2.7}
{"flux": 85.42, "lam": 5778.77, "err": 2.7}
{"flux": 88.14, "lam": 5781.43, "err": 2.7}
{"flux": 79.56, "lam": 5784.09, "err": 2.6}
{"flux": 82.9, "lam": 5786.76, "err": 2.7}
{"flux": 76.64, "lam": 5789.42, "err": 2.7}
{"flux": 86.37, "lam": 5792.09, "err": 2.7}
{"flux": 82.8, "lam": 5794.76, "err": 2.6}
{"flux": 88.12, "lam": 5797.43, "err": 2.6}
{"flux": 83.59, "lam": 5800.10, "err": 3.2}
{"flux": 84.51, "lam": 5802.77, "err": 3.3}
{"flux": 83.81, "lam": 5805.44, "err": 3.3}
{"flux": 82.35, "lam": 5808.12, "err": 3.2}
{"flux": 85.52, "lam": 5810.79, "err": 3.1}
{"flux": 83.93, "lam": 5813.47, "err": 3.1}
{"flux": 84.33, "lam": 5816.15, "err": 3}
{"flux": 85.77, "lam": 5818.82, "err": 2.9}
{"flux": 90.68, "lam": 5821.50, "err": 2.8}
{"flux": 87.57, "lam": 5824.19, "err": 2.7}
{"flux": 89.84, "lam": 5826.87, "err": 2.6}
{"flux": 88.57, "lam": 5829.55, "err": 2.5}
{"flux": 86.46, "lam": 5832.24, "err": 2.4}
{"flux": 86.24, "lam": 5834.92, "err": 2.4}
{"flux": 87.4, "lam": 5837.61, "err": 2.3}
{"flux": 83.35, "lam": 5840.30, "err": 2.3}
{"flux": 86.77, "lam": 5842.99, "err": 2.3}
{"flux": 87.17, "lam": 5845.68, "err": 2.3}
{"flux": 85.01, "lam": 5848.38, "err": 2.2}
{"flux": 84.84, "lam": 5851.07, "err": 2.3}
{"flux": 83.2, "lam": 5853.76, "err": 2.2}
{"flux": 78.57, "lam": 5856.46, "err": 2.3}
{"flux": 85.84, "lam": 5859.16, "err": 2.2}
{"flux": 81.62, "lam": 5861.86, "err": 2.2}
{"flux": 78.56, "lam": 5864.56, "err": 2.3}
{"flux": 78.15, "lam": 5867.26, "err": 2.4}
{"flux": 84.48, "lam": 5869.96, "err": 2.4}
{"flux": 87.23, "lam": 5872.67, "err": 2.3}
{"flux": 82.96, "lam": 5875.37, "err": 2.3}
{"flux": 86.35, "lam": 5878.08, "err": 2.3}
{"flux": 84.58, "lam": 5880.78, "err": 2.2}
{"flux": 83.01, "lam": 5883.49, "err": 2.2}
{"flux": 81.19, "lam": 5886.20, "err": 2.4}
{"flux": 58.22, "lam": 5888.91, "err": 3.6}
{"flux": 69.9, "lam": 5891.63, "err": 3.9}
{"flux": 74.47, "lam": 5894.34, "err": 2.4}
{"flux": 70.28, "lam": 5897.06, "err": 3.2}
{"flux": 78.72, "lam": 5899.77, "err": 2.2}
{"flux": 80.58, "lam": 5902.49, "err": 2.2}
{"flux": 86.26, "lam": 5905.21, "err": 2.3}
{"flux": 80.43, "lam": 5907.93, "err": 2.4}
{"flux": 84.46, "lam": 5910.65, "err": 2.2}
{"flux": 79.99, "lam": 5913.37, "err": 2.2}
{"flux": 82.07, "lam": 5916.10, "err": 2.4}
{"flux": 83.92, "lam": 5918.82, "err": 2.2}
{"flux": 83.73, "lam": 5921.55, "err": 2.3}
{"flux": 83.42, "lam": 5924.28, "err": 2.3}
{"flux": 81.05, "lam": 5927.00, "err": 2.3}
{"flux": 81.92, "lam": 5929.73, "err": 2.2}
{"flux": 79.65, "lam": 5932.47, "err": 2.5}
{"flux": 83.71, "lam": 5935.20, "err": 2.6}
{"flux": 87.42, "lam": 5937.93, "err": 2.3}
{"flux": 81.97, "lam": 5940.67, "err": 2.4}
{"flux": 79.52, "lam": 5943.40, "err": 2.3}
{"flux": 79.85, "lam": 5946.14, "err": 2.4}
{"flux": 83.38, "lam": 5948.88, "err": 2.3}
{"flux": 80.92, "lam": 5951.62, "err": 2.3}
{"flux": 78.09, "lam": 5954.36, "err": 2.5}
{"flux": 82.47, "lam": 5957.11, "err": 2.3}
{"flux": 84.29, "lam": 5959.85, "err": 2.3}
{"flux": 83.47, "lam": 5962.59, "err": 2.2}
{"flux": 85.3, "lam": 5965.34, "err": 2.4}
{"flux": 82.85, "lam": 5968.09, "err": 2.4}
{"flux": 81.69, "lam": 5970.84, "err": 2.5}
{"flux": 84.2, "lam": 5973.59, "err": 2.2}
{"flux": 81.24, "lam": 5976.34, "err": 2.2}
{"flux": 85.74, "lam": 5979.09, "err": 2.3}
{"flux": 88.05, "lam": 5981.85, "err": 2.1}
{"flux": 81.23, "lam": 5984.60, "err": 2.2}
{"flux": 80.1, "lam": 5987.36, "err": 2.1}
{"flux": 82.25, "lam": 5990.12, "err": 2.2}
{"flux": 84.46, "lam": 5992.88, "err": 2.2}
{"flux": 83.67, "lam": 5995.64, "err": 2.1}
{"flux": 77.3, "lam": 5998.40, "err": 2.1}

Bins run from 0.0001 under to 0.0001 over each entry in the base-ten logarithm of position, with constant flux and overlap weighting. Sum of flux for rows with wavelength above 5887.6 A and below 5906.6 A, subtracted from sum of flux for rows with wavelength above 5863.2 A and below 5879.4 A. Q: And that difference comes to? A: -21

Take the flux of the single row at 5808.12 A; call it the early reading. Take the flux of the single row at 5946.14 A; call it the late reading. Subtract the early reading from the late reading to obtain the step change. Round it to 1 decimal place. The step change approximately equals -2.5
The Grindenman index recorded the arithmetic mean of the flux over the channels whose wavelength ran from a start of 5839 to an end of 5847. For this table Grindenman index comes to 85.8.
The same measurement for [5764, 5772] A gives 82.7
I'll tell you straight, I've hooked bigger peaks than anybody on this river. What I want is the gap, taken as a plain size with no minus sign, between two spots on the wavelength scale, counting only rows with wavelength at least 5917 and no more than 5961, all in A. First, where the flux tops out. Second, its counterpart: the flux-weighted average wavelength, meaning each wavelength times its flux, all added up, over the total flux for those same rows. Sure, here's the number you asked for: 1.3 A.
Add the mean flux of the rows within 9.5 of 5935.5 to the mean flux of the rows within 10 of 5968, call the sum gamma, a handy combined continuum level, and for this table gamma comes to 165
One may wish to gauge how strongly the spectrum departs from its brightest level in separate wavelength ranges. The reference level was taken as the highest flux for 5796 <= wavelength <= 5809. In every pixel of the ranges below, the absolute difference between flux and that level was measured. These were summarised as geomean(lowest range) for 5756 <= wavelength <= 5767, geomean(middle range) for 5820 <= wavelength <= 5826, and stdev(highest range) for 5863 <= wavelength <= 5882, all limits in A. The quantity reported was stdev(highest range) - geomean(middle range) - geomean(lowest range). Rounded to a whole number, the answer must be 0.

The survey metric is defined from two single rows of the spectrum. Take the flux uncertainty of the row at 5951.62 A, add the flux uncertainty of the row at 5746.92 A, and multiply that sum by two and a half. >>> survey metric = 14.0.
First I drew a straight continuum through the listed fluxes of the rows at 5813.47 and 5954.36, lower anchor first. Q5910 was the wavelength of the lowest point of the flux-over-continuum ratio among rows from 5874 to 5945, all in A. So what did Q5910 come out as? 5888.91 A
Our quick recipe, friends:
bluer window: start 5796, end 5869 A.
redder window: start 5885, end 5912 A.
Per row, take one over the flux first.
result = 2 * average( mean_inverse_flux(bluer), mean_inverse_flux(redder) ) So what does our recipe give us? 0.0250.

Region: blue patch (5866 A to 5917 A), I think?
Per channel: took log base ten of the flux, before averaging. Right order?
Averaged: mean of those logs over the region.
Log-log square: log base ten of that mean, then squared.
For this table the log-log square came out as 0.0776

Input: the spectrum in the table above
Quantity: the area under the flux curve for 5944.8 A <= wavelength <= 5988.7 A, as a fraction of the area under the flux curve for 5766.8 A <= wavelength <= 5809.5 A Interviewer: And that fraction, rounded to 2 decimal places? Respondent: 1.02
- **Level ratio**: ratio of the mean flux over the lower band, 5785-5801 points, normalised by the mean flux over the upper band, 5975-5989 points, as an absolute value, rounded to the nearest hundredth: 1.00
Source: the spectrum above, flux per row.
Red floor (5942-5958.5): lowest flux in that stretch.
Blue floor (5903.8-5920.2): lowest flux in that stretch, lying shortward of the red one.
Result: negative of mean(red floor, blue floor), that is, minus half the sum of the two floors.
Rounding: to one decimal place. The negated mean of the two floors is -79.0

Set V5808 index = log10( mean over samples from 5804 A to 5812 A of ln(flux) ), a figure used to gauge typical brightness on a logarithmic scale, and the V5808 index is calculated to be 0.646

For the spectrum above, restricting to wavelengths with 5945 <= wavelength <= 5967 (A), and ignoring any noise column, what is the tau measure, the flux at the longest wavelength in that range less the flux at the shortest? 5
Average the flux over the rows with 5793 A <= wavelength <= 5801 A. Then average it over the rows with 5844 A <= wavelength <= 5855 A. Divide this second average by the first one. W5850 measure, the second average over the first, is 1.00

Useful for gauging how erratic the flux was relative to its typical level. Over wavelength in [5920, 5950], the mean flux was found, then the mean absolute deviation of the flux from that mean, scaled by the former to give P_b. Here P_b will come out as 0.022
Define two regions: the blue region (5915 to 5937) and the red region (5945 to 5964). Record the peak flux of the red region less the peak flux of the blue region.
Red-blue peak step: 0.4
